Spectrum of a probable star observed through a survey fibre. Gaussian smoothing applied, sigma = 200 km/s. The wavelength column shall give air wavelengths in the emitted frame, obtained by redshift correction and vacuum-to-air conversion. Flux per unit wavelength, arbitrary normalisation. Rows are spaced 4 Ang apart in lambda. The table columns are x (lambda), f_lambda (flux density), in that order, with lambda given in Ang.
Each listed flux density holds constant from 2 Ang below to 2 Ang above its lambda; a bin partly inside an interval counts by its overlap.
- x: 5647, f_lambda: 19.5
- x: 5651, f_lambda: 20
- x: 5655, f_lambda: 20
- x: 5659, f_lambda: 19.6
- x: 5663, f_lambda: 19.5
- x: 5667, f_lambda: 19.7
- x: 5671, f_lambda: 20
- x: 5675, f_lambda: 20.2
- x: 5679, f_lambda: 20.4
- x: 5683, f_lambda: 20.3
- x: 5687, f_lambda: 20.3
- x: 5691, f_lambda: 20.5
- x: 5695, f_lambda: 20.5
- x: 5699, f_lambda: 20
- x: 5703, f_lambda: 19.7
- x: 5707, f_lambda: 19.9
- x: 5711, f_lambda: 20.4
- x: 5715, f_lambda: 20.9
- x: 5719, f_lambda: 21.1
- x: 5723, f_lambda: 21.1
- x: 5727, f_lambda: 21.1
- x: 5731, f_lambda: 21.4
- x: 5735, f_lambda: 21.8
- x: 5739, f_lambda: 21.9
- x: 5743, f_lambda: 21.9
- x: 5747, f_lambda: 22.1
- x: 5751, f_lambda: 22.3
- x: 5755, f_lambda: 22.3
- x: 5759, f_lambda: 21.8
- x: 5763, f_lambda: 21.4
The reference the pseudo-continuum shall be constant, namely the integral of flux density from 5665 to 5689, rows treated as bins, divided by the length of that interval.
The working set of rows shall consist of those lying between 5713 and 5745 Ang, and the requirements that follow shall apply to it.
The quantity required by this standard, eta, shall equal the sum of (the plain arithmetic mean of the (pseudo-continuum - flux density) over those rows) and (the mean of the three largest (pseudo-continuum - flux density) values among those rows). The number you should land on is -2.1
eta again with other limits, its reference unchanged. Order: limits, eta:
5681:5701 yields -0.2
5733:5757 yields -3.6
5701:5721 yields -0.1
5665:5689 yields 0.2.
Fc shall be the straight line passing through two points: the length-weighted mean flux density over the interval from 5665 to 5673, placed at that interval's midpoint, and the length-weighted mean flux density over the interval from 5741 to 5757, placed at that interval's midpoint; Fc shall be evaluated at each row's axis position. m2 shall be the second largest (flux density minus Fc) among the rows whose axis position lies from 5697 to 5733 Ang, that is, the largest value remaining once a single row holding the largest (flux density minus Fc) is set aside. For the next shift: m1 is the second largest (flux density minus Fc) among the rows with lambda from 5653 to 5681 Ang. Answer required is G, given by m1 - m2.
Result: 0.5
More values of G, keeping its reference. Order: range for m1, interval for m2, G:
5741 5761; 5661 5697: -0.2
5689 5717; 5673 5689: -0.3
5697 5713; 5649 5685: -1.3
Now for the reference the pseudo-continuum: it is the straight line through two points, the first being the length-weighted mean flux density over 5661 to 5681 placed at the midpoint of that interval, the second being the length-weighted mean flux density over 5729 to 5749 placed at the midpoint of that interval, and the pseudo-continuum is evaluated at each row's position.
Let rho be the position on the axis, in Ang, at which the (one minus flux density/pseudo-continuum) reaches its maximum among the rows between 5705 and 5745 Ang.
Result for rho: 5707 Ang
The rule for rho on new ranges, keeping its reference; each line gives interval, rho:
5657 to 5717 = 5703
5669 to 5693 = 5687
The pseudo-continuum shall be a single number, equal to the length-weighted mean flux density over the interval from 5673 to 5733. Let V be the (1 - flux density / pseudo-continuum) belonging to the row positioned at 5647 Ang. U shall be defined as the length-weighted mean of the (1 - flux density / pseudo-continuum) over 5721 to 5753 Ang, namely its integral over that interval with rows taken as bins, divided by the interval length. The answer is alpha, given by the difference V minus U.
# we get 0.11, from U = -0.058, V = 0.05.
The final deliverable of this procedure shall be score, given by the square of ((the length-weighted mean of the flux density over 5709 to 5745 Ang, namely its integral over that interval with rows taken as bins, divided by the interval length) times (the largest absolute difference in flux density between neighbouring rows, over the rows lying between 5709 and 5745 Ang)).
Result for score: 113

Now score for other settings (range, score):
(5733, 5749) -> 19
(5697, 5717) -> 102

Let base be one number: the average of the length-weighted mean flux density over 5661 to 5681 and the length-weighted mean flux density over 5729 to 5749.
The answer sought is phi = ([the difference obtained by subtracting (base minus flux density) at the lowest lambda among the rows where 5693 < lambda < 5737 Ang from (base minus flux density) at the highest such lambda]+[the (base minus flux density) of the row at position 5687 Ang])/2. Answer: -0.4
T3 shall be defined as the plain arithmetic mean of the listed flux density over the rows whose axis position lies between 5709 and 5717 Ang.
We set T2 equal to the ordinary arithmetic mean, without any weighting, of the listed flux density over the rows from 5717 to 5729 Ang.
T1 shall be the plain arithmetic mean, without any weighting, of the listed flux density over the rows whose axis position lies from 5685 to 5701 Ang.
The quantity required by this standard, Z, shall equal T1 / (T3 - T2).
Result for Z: -45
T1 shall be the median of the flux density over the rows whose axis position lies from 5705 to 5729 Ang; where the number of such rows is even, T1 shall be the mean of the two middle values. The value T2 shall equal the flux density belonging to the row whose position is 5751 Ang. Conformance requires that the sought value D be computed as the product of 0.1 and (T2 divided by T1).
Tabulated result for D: 0.106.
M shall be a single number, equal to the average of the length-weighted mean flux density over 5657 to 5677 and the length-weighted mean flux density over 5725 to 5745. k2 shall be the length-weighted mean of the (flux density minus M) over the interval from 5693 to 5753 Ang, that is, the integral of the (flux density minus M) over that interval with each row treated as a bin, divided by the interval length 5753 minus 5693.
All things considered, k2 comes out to 0.4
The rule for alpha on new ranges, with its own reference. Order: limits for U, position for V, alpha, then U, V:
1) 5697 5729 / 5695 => 0.00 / 0.000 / 0.00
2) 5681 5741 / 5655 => 0.04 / -0.010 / 0.03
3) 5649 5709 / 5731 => -0.07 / 0.023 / -0.04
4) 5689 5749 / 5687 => 0.03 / -0.021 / 0.01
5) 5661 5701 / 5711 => -0.01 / 0.019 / 0.01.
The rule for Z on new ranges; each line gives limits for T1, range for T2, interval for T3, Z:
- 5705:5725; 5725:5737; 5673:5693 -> -19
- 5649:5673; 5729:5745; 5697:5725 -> -15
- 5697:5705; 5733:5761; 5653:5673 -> -9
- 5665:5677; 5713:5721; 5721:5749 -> 33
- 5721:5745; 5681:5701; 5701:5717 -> -227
